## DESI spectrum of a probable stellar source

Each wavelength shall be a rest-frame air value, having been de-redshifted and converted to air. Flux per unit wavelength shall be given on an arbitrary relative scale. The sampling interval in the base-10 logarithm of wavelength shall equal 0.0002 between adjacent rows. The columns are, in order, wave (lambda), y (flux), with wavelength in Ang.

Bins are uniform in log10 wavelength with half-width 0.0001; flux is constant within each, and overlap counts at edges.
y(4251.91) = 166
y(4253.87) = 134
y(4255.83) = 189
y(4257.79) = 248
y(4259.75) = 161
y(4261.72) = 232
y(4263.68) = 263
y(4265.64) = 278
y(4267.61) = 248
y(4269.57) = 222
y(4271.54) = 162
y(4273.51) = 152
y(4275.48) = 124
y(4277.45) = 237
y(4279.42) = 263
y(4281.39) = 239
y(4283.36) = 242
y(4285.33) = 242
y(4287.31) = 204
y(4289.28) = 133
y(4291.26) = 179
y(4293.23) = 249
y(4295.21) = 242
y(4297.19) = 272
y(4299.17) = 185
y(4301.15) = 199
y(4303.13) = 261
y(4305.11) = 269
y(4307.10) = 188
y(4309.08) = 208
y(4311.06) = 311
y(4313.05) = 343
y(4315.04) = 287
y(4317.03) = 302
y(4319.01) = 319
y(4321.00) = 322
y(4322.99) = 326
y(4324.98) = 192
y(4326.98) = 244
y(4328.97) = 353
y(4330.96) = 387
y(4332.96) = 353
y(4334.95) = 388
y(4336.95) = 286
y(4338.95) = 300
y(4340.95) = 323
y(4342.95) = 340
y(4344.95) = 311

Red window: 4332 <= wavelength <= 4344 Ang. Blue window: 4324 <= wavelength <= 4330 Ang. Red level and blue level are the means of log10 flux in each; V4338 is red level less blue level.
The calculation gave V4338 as 0.11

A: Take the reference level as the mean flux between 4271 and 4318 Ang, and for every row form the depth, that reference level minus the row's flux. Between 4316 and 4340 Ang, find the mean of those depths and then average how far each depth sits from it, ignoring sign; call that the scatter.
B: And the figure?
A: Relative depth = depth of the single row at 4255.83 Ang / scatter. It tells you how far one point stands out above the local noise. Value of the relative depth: 1.0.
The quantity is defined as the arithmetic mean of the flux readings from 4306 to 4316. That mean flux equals 267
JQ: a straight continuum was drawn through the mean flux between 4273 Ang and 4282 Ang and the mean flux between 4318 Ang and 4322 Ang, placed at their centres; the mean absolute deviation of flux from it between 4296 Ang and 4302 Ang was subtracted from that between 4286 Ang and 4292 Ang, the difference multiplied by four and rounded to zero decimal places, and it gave 39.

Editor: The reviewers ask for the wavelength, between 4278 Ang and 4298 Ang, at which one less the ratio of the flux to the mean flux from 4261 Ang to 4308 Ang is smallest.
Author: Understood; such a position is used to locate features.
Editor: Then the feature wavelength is 4297.19 Ang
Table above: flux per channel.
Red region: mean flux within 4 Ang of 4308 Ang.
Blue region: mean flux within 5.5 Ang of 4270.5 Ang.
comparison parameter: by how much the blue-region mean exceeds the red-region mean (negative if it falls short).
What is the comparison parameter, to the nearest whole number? -46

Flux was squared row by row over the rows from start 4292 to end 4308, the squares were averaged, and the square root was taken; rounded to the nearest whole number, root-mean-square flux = 236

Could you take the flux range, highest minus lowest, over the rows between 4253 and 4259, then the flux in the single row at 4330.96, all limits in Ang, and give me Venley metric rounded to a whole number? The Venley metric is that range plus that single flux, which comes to 501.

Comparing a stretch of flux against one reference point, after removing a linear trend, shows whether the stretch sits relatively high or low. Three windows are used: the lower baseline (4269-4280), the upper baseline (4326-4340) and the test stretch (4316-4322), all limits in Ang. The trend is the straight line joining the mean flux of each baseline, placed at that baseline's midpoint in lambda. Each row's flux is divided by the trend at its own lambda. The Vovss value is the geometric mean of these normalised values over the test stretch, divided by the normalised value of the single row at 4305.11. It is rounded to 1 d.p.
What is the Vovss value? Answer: 1.0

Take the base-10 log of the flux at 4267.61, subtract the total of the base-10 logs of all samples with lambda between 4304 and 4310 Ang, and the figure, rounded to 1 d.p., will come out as -4.6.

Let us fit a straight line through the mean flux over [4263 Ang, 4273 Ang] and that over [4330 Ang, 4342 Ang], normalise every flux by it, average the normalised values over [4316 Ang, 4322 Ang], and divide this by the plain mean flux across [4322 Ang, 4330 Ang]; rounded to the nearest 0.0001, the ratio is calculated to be 0.0036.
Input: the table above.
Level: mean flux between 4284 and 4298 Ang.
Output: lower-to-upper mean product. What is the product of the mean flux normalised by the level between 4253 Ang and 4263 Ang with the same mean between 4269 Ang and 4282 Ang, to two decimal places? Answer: 0.82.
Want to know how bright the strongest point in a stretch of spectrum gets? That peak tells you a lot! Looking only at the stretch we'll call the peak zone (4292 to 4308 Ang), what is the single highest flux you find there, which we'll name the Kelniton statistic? 272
